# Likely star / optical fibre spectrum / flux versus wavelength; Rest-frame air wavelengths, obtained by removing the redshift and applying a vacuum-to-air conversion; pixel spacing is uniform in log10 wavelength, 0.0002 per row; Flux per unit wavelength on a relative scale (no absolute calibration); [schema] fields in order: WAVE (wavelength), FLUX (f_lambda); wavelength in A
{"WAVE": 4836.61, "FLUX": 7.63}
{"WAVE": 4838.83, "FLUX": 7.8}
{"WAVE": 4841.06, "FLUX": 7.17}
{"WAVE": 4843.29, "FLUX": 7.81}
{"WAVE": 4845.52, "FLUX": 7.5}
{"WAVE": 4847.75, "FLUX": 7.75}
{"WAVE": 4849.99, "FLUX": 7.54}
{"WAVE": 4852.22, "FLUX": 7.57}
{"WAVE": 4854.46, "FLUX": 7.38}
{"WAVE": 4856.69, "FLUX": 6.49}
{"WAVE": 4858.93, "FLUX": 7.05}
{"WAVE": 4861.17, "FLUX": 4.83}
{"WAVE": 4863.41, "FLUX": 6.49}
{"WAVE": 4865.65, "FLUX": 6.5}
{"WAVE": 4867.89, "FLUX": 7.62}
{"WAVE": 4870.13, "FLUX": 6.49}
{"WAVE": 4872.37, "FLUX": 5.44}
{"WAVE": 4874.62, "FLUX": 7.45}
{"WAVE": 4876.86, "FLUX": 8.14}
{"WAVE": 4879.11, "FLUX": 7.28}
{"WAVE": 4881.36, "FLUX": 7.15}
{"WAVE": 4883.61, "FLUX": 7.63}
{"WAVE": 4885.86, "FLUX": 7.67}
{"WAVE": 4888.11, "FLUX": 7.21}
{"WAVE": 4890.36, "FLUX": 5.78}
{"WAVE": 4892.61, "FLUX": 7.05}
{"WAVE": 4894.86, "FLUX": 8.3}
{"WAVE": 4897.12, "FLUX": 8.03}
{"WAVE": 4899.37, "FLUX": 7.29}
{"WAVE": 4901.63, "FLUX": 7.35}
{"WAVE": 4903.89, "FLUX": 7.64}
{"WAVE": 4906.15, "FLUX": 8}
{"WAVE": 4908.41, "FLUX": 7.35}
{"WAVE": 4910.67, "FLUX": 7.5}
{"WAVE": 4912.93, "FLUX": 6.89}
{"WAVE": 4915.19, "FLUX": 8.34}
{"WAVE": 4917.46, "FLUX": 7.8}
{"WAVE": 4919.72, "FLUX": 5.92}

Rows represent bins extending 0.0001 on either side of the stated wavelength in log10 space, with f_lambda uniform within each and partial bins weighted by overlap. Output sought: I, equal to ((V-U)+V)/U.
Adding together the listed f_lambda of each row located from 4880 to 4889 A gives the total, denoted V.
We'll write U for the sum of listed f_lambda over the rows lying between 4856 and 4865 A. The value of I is 1.4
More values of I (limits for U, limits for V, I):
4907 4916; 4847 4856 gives 1.0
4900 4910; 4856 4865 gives 0.6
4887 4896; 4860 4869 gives 0.8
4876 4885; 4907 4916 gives 1.0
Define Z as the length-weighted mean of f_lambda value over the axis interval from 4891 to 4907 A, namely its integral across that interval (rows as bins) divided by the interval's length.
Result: 7.6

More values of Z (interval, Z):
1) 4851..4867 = 6.6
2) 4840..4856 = 7.5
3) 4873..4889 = 7.4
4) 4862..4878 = 6.8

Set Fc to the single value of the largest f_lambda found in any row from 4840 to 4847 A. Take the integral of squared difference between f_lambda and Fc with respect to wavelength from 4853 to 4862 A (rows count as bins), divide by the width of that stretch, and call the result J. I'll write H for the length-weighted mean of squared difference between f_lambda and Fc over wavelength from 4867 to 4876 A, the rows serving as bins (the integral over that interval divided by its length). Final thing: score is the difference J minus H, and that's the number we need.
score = 0.7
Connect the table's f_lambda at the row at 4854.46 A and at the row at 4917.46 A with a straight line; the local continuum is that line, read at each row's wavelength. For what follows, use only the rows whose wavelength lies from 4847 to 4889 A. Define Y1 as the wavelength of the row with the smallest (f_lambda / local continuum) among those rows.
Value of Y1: 4861.17 A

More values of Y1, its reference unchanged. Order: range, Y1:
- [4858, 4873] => 4861.17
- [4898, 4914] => 4912.93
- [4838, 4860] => 4856.69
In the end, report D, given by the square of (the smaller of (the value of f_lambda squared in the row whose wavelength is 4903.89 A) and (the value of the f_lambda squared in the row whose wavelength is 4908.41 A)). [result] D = 2918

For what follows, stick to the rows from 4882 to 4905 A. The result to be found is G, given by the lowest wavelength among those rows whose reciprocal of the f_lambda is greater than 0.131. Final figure 4883.61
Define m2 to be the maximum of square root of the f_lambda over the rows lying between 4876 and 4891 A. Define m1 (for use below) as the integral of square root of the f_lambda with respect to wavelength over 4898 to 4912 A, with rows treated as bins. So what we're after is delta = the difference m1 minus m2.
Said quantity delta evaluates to 35.5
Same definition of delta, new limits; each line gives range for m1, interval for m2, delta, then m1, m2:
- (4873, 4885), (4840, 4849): 29.9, 32.7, 2.79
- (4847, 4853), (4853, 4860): 13.8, 16.5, 2.72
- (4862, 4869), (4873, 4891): 15.4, 18.2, 2.85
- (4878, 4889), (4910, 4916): 27.0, 29.9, 2.89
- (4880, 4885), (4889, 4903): 10.7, 13.6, 2.88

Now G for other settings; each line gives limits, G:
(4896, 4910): 4899.37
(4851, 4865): 4852.22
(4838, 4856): 4841.06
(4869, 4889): 4870.13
